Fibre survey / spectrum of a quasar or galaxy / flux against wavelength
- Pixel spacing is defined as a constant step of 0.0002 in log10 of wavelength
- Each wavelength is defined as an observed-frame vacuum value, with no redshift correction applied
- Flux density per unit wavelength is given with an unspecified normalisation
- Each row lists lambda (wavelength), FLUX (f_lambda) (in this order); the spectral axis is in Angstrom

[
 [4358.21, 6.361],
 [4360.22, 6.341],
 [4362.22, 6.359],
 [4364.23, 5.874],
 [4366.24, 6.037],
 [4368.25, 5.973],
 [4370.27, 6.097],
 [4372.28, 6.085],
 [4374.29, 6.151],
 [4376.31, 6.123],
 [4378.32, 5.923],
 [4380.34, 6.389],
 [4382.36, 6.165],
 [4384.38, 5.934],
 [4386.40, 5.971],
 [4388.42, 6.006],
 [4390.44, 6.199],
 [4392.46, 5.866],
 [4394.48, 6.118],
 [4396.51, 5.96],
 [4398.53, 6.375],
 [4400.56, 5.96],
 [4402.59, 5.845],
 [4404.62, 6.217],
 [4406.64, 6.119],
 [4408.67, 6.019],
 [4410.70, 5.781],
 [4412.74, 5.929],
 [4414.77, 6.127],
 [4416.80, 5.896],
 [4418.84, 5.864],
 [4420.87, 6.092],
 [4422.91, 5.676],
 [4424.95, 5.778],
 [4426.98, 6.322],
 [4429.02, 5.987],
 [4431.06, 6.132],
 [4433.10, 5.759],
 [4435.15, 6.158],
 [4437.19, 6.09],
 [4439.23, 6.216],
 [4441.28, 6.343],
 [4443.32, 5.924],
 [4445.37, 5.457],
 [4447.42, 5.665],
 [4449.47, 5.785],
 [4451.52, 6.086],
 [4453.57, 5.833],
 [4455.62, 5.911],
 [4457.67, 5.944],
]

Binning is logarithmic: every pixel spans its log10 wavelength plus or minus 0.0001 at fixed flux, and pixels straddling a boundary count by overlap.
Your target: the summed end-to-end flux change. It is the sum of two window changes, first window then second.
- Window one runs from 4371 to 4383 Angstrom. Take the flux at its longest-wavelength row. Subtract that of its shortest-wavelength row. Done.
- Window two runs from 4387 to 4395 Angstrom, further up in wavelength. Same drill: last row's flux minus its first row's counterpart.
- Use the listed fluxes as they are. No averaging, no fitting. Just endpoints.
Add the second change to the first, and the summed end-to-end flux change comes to 0.19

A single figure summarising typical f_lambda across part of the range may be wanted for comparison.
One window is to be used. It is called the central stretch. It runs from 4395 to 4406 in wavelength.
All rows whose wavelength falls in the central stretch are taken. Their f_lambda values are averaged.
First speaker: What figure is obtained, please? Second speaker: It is 6.07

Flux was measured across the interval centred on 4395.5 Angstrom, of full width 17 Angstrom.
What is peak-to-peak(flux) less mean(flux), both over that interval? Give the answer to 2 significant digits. -5.5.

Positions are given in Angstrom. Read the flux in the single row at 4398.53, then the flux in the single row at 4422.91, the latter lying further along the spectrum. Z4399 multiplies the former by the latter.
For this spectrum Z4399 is 36.2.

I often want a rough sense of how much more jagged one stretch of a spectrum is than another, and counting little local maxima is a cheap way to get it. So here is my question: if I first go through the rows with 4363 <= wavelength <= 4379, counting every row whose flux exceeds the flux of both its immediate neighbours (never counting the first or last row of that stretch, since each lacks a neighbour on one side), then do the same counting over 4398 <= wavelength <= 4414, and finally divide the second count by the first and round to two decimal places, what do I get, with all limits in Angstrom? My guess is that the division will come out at 0.33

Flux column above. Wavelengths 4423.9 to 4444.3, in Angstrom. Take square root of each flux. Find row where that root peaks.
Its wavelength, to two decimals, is 4441.28 Angstrom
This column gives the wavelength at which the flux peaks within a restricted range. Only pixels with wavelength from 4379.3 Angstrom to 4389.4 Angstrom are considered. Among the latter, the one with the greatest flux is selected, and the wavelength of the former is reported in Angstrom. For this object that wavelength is 4380.34 Angstrom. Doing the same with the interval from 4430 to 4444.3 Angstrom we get 4441.28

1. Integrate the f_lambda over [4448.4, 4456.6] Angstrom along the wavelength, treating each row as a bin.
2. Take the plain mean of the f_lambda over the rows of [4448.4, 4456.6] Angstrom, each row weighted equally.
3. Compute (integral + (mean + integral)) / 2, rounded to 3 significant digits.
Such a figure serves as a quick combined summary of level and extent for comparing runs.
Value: 51.4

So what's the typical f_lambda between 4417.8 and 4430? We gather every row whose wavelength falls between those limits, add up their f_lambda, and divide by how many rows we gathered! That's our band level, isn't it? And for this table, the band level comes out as 5.95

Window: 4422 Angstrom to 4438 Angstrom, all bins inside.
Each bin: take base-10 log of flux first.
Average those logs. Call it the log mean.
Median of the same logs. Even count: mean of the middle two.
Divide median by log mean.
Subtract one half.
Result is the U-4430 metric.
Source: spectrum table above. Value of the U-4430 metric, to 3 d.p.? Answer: 0.505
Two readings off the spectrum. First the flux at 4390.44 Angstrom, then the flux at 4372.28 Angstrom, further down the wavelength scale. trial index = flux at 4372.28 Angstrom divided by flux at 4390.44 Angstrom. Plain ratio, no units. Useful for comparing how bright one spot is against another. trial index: 0.98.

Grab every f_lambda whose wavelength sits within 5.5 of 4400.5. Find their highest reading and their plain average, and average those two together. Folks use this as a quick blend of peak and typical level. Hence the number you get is 6.22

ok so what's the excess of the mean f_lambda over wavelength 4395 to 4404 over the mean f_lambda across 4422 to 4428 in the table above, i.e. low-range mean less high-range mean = 0.11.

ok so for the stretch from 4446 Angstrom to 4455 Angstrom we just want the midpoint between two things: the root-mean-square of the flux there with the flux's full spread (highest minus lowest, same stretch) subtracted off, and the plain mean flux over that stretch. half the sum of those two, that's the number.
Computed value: 5.63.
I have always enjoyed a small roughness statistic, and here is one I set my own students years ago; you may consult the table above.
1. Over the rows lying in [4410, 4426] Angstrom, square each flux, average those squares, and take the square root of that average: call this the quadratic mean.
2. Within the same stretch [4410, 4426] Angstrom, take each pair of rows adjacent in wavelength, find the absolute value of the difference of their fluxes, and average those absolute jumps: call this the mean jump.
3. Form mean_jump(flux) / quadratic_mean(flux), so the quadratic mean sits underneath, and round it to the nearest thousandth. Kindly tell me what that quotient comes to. 0.033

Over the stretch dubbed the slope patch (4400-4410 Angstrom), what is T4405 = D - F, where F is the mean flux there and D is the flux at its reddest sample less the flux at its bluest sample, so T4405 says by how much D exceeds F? -5.97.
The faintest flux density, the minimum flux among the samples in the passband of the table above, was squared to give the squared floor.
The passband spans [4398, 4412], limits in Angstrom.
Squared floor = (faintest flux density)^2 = 33.4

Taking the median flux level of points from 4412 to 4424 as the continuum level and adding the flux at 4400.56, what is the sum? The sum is 11.9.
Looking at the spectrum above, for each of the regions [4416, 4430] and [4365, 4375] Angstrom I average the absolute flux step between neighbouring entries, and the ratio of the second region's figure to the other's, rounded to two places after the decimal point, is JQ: 0.24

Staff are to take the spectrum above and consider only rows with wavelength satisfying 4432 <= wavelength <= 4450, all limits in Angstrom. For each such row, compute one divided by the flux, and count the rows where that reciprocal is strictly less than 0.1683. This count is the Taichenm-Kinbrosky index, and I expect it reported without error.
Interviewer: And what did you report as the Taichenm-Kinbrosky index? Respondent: 4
